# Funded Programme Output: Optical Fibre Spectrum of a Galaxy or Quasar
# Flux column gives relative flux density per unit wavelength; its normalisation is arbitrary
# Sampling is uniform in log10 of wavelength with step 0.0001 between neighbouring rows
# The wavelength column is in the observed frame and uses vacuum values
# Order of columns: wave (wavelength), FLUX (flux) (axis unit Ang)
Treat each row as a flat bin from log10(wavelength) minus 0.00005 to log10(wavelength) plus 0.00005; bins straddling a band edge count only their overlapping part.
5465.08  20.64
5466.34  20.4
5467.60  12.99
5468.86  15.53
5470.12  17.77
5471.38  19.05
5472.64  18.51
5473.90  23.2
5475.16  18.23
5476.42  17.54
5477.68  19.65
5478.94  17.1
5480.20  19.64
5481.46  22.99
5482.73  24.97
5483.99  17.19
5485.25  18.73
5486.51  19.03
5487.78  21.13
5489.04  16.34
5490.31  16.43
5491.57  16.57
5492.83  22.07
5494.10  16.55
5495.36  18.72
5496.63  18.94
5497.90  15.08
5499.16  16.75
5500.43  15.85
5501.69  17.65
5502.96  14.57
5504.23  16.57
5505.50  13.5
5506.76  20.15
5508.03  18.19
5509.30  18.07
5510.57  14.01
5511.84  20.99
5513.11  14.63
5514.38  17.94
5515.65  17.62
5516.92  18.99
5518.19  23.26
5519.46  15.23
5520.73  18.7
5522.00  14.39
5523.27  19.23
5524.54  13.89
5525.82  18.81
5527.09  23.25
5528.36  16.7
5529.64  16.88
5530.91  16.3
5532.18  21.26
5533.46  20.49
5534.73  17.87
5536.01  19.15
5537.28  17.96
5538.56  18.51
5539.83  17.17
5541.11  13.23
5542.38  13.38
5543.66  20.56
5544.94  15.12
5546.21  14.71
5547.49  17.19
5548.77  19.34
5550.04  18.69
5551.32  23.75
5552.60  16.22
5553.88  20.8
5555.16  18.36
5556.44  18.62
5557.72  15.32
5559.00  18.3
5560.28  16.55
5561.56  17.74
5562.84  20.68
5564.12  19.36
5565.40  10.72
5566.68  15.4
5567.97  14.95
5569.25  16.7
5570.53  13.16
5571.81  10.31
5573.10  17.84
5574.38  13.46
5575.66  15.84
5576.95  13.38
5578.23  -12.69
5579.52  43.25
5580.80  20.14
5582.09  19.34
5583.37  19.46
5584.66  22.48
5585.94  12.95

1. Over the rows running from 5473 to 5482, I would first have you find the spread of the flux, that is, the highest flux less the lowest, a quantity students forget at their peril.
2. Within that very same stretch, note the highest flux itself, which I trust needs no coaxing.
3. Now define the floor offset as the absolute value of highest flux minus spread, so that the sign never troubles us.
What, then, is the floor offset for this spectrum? 17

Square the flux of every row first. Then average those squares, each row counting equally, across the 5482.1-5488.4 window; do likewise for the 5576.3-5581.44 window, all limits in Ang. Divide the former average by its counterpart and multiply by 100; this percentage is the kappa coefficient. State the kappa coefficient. 64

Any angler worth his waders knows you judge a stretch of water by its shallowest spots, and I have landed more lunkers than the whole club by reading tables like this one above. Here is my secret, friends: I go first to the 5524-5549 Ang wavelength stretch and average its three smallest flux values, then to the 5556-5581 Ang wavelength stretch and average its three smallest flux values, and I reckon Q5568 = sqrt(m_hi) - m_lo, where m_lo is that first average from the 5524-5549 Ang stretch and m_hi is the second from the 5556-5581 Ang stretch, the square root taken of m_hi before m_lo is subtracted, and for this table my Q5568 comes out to -11.8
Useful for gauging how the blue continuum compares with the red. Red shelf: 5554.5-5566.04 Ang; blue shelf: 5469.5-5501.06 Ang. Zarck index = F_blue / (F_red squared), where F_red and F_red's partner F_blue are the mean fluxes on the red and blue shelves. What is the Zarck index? 0.063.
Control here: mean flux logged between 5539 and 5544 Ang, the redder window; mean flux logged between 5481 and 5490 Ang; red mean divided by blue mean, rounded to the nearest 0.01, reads 0.80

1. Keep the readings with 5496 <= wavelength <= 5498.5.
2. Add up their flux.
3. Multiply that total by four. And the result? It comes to 136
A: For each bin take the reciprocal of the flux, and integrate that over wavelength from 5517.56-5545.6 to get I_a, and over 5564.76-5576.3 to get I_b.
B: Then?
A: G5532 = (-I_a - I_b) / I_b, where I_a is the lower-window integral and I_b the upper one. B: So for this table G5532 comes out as -2.9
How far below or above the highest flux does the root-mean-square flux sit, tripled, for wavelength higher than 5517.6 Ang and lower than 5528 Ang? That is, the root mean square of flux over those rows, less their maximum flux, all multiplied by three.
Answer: -14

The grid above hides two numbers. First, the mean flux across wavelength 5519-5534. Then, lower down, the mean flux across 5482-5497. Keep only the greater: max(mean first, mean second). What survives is 18.9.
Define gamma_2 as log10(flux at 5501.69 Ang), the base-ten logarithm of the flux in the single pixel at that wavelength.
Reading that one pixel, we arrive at 1.25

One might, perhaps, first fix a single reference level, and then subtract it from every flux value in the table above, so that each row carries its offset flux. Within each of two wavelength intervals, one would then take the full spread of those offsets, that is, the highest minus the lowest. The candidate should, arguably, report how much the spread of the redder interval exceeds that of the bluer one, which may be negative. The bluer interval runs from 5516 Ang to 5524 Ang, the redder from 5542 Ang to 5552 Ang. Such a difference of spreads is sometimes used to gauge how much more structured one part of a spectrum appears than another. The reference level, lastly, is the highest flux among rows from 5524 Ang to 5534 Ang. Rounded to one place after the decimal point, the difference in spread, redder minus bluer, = 1.5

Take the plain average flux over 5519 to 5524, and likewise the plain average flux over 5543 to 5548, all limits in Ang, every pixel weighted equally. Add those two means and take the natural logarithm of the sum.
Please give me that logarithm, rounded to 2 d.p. 3.52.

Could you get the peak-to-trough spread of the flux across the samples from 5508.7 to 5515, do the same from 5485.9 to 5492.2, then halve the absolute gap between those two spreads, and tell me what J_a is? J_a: 1.1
